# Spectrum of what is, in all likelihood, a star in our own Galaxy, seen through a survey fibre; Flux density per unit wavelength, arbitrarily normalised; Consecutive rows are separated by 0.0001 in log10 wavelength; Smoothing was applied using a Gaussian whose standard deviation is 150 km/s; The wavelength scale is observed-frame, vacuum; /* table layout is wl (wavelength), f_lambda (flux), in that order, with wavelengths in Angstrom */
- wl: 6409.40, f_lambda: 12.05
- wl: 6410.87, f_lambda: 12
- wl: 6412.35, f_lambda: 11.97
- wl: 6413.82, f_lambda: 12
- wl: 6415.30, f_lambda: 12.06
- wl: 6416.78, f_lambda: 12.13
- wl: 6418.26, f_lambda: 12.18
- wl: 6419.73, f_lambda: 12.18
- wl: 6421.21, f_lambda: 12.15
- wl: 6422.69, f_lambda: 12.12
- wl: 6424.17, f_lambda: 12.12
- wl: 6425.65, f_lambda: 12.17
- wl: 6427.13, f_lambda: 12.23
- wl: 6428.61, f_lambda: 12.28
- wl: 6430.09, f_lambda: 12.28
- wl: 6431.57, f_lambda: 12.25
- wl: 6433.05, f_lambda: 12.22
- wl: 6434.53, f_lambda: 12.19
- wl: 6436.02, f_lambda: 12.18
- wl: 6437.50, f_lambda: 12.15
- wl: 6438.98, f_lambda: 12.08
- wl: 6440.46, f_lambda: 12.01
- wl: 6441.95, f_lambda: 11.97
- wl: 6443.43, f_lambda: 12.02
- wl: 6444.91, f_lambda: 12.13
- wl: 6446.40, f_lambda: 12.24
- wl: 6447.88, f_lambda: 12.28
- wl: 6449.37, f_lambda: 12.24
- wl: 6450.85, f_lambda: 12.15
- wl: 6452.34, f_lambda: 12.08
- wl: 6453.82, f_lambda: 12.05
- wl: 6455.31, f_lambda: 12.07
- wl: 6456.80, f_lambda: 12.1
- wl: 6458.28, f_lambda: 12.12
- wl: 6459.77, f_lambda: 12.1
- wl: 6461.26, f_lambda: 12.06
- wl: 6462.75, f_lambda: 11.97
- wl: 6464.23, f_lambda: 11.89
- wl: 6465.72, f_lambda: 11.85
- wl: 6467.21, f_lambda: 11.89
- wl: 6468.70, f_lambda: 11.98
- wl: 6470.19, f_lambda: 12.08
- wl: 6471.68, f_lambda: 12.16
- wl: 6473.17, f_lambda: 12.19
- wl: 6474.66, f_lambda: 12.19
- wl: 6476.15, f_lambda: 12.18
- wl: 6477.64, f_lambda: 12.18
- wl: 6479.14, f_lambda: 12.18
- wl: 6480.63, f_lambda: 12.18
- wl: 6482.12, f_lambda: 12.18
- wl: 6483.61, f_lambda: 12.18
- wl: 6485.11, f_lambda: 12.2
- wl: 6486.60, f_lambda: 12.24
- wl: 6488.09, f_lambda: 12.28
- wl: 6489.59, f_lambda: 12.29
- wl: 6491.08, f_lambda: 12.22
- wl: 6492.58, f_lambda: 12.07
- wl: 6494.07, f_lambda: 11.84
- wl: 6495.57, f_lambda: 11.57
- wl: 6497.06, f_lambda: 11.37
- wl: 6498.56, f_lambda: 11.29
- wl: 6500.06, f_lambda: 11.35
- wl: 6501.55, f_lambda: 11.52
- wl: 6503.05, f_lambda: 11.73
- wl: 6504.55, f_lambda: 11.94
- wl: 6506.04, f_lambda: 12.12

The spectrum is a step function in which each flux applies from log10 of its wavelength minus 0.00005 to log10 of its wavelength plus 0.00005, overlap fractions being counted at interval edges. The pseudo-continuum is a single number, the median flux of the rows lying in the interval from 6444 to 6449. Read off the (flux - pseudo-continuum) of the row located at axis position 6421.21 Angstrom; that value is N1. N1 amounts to -0.09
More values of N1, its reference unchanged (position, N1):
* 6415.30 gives -0.18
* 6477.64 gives -0.06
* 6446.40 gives 0.00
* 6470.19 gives -0.16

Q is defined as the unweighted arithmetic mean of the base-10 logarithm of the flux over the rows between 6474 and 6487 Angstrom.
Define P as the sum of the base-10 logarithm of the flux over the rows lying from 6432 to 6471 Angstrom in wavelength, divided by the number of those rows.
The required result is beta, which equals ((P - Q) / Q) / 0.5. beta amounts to -0.007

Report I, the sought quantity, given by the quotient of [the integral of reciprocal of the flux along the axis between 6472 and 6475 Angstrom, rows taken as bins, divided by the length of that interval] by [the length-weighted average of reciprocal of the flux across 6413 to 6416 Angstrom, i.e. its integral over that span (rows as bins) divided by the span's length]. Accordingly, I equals 0.99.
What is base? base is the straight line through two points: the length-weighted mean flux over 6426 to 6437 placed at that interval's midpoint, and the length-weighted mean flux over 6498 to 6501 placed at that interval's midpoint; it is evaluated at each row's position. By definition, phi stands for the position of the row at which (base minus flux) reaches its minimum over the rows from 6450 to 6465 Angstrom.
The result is 6458.28 Angstrom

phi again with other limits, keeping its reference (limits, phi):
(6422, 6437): 6430.09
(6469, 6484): 6483.61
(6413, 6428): 6427.13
